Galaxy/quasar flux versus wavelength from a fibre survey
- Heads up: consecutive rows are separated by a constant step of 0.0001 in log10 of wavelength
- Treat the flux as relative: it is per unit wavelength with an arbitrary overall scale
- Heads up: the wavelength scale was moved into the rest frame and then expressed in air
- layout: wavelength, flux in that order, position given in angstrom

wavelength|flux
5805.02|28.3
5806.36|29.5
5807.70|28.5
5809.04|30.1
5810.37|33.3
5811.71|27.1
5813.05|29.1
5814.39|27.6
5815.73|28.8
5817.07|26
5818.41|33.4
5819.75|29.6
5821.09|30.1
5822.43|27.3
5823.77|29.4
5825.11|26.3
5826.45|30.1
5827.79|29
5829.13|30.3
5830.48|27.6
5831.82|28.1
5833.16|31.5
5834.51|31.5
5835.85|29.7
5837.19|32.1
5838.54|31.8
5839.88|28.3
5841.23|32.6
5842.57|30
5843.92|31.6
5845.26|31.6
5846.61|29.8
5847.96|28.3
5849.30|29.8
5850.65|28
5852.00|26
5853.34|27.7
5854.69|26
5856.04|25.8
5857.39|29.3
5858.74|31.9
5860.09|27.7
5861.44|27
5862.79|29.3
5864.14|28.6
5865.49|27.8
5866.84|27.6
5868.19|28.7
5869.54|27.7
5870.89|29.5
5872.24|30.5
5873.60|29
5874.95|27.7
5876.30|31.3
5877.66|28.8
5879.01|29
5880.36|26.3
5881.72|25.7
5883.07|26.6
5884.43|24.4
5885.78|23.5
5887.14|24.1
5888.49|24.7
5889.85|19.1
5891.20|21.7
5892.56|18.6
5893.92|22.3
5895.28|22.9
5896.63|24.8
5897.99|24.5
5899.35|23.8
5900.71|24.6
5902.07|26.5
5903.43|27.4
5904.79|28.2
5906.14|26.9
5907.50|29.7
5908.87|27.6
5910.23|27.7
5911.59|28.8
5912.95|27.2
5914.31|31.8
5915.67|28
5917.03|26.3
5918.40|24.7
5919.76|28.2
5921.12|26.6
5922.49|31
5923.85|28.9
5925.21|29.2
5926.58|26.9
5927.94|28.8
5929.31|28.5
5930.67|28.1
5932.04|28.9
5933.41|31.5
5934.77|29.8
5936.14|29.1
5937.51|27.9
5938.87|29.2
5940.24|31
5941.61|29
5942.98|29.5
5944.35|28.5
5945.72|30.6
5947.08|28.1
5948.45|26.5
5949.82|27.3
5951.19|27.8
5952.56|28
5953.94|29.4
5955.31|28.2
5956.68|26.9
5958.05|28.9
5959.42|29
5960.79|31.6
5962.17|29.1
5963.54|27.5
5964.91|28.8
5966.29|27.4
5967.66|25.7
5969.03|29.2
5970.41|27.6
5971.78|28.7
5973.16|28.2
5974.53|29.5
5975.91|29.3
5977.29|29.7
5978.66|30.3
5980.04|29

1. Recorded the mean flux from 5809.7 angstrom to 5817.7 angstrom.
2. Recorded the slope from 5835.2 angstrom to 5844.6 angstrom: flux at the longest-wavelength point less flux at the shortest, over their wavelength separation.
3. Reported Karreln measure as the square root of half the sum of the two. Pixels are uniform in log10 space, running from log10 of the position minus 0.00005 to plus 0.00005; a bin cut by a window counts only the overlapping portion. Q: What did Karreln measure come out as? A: 3.80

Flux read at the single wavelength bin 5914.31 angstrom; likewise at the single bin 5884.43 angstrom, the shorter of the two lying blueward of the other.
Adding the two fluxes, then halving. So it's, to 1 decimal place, 28.1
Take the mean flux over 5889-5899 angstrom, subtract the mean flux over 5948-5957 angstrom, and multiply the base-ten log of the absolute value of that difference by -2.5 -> -1.9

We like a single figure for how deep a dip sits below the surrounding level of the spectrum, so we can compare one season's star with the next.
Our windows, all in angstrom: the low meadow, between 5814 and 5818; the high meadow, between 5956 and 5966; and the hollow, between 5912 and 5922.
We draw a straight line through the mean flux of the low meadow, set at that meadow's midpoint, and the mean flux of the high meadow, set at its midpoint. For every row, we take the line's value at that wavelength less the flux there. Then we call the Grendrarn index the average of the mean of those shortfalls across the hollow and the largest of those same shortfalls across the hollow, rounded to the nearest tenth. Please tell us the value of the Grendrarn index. 2.3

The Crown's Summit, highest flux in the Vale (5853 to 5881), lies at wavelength 5858.74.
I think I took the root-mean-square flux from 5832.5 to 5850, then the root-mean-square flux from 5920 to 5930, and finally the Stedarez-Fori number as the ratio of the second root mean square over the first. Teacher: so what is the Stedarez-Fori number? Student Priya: 0.93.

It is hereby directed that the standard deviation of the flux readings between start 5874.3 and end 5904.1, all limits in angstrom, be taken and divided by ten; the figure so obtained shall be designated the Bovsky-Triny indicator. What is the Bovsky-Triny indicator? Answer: 0.30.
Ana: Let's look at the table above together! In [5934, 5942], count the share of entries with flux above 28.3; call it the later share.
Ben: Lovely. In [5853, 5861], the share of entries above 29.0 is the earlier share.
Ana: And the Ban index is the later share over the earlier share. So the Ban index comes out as 2.5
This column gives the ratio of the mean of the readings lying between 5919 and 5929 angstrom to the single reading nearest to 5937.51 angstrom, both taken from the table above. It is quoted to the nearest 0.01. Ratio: 1.02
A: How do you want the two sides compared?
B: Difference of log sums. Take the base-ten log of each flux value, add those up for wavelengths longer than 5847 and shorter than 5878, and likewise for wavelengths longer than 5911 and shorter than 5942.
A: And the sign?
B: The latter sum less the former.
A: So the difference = 0.08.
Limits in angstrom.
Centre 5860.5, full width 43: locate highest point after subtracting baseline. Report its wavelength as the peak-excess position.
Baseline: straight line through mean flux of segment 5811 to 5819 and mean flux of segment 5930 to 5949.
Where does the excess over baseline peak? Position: 5841.23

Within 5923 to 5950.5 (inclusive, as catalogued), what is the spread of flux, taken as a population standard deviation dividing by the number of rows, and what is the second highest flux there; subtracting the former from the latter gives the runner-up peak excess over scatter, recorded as 29.8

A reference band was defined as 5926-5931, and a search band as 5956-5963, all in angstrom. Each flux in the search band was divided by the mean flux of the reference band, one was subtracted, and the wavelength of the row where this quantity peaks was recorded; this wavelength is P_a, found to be 5960.79 angstrom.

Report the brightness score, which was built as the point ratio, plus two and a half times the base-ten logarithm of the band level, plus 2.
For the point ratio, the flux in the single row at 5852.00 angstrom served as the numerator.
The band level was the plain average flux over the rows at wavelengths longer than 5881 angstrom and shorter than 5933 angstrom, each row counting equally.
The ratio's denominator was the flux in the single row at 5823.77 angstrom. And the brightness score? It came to 6.43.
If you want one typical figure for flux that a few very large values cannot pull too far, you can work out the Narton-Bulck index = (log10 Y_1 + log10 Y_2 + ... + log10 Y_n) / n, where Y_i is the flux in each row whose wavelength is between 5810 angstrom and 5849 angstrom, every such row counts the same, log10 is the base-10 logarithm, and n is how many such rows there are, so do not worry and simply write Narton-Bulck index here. 1.47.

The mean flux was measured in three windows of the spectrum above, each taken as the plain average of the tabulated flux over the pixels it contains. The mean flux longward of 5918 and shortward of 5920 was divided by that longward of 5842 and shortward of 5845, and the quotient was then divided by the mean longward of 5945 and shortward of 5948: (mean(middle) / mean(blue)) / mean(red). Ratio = 0.029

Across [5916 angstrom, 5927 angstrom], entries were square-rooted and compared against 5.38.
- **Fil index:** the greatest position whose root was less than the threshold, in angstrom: 5926.58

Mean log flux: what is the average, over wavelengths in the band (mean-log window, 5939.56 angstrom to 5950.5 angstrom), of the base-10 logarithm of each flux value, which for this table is 1.459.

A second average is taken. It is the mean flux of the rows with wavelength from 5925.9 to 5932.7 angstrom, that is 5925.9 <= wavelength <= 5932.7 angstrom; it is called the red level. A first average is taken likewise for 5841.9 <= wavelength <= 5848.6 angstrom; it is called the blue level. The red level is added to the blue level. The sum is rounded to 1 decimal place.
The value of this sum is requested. 58.5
